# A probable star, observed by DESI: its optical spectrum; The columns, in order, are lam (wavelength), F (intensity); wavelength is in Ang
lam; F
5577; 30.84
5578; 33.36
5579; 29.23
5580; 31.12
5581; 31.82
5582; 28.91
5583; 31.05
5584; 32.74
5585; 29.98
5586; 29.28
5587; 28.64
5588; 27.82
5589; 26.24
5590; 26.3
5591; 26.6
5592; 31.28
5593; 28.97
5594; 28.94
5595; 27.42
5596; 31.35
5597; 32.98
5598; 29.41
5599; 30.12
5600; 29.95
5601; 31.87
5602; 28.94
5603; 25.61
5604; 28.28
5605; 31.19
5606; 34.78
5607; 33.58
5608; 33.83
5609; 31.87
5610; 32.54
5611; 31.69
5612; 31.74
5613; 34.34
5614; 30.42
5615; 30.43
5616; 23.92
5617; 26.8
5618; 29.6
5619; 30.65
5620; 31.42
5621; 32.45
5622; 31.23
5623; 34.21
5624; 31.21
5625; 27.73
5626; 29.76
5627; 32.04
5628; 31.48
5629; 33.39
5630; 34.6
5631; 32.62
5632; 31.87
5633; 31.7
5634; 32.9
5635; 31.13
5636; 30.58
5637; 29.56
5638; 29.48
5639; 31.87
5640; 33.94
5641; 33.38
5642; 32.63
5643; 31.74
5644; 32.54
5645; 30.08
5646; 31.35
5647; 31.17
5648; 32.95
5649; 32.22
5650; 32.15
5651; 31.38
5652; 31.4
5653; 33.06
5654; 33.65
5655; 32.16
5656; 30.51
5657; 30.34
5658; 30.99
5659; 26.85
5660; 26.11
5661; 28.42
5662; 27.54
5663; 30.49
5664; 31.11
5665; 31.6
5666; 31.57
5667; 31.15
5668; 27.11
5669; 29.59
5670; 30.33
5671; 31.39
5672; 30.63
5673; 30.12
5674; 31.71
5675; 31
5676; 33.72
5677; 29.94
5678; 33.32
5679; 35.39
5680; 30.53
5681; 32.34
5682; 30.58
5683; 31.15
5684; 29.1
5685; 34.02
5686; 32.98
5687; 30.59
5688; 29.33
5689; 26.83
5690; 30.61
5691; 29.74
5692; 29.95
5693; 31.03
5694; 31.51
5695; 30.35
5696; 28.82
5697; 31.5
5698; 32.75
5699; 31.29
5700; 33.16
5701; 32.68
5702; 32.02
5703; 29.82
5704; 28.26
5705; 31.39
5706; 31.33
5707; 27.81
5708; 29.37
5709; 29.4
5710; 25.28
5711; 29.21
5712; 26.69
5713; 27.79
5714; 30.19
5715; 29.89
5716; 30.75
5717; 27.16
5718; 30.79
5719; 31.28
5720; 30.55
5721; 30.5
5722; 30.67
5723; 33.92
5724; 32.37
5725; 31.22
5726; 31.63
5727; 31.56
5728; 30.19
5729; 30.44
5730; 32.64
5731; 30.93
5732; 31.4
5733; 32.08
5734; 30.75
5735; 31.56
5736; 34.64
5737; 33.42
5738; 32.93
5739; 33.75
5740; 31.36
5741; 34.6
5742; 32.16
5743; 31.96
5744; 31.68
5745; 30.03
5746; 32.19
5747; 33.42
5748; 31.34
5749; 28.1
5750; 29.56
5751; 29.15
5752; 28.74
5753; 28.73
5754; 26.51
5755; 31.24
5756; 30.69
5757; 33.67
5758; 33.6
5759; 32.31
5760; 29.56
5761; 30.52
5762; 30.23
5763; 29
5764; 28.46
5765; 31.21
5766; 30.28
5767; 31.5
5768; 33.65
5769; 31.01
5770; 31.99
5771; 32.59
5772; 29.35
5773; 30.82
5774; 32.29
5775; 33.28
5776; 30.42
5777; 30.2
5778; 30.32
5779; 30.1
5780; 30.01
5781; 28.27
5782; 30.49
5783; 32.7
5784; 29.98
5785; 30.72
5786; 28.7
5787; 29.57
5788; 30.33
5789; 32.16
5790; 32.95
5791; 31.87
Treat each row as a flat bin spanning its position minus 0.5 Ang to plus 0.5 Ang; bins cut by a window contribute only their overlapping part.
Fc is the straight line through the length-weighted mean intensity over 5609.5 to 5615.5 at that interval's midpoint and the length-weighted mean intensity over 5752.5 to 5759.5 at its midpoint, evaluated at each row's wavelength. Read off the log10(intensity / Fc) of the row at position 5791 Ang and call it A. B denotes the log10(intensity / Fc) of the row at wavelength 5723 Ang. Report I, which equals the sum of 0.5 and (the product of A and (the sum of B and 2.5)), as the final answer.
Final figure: 0.54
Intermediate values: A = 0.02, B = 0.04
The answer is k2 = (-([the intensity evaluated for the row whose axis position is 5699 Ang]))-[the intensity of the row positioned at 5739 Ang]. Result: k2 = -65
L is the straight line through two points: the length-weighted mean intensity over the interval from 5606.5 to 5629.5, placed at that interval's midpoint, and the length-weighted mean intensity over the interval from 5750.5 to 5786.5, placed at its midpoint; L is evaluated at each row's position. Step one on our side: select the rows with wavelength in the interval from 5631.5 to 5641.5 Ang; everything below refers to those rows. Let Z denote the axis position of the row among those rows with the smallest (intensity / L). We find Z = 5638 Ang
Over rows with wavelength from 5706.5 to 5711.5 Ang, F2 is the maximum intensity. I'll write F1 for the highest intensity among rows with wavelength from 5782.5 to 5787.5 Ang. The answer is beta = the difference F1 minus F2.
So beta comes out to 3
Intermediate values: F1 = 32.7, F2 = 29.4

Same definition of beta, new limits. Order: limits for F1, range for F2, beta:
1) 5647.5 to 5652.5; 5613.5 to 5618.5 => 3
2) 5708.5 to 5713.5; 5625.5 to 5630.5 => -5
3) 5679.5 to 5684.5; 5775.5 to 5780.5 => 2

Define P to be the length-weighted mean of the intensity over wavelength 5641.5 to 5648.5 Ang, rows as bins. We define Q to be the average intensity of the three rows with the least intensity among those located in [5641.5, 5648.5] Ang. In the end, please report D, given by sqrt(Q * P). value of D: 31.3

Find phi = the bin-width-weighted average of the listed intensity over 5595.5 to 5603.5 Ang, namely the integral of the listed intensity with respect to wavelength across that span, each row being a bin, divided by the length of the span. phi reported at 30.0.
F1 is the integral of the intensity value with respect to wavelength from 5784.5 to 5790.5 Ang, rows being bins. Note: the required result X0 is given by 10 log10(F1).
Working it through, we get 22.7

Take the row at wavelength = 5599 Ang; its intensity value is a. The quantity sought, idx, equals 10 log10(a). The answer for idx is 14.8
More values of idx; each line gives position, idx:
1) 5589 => 14.2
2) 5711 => 14.7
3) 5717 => 14.3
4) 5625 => 14.4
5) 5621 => 15.1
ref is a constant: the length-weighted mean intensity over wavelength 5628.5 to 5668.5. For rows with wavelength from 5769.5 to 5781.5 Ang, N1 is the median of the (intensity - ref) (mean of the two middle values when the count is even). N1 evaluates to -0.9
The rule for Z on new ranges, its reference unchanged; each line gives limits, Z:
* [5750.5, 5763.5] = 5754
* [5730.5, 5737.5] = 5734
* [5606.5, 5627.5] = 5616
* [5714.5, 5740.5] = 5717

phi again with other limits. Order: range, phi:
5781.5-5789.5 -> 30.6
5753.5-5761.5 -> 31.0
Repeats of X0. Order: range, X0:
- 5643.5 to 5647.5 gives 21.0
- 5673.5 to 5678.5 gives 22.0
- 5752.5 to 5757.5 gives 21.8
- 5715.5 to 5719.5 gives 20.8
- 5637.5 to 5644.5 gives 23.5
